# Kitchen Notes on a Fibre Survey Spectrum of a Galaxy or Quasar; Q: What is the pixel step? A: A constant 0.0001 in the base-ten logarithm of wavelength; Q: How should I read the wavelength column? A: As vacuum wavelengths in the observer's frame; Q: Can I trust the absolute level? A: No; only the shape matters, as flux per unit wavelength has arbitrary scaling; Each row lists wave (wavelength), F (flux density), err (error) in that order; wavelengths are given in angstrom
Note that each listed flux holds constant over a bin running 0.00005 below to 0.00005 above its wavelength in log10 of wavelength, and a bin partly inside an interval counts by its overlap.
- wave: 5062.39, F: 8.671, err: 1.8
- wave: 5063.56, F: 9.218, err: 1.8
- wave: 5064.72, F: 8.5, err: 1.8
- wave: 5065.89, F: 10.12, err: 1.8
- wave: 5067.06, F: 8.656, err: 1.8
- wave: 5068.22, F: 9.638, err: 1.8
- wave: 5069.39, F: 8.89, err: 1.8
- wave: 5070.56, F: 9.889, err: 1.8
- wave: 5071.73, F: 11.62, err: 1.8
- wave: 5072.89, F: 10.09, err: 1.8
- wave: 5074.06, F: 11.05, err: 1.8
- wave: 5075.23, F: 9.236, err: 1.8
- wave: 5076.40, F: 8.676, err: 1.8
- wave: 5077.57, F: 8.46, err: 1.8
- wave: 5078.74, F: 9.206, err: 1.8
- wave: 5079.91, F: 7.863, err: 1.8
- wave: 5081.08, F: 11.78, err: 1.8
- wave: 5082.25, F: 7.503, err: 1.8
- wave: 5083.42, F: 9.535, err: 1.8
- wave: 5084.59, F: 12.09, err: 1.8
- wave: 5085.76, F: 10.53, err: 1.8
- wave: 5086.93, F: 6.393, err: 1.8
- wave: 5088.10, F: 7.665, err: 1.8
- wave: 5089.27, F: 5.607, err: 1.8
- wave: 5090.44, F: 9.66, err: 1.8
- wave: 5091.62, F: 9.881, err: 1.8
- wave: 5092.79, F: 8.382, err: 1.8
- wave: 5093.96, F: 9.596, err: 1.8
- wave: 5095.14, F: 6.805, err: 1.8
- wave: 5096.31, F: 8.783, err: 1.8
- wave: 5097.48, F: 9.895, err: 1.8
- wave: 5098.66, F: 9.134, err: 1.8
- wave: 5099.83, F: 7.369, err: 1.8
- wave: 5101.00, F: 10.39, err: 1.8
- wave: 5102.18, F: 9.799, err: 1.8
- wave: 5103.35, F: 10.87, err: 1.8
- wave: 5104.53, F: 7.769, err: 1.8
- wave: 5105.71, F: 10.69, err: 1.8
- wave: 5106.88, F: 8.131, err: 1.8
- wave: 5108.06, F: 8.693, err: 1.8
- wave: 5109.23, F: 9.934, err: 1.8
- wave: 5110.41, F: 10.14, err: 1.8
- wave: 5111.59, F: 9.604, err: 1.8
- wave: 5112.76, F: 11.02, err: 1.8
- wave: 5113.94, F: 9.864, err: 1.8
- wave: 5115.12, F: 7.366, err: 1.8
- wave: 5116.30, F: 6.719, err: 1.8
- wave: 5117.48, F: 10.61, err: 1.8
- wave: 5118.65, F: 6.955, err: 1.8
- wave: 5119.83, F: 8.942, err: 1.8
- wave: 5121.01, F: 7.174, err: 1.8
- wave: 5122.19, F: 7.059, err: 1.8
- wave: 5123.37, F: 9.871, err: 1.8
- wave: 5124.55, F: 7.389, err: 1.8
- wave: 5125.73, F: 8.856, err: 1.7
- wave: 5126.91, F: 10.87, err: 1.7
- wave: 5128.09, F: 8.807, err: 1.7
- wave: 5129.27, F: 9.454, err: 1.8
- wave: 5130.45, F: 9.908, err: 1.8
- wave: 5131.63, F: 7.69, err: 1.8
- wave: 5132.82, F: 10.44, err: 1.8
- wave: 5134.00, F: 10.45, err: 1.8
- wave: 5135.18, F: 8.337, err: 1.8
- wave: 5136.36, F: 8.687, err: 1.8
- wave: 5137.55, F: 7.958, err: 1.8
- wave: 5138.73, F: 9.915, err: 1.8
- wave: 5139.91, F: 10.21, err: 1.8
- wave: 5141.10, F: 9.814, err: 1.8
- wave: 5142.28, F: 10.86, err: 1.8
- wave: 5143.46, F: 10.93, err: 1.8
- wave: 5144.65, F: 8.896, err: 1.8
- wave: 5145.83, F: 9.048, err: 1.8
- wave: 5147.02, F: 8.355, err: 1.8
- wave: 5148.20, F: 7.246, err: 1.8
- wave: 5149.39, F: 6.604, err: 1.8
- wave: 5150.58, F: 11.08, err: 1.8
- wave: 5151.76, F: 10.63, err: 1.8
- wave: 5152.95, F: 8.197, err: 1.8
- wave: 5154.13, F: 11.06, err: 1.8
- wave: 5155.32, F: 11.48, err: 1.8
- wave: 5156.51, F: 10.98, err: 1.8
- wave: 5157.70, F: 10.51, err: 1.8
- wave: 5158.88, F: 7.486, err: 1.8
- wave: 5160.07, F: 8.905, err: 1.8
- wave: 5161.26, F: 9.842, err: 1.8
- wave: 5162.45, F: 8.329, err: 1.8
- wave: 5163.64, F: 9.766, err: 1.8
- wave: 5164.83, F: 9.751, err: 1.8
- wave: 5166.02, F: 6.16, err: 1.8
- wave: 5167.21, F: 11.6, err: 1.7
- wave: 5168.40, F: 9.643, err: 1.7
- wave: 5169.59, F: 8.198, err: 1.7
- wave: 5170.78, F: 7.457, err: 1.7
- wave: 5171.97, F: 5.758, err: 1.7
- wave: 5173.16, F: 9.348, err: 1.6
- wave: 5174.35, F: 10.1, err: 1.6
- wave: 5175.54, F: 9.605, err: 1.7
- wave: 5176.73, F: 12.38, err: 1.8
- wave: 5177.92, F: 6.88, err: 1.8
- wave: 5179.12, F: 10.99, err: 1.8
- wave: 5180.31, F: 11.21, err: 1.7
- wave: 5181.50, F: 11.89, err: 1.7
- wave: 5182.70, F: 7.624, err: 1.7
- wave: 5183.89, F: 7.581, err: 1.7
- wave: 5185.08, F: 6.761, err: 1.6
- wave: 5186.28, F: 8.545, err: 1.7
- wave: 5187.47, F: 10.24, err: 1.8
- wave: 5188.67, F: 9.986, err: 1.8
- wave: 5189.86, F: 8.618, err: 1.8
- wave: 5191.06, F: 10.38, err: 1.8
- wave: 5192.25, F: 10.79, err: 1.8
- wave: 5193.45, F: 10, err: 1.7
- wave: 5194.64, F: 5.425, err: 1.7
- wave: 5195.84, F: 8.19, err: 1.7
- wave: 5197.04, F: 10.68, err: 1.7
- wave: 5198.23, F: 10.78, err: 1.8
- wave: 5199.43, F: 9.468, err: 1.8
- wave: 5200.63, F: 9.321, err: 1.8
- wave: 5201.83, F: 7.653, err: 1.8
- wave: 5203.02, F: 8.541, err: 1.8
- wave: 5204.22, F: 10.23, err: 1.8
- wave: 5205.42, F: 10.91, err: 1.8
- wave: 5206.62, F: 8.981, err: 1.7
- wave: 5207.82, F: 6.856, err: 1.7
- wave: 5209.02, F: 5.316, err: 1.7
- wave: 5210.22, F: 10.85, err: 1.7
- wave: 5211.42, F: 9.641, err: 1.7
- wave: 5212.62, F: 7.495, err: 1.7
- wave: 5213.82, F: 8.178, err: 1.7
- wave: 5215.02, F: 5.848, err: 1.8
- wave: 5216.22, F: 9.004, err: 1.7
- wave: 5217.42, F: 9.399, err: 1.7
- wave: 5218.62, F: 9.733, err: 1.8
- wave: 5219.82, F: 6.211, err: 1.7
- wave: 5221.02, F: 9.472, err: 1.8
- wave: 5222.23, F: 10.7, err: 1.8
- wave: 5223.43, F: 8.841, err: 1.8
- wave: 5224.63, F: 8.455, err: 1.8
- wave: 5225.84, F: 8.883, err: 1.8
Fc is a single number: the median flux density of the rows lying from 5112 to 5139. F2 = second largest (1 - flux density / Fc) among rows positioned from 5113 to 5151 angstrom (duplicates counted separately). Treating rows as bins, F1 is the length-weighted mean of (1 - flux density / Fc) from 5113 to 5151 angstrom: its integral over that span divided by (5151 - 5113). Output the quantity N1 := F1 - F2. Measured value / -0.25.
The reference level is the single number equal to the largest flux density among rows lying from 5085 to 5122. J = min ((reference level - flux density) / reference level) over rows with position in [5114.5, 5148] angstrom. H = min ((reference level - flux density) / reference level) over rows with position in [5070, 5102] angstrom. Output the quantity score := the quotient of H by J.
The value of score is -12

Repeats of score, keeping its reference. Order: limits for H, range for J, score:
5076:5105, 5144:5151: 18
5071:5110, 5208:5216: -6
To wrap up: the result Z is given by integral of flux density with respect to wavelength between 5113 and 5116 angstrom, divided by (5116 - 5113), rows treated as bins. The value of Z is 8.7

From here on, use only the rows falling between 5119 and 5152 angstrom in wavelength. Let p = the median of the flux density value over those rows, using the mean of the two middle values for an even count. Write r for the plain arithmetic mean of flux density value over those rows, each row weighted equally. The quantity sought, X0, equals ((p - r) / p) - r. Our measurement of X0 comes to -9.1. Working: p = 9.0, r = 9.1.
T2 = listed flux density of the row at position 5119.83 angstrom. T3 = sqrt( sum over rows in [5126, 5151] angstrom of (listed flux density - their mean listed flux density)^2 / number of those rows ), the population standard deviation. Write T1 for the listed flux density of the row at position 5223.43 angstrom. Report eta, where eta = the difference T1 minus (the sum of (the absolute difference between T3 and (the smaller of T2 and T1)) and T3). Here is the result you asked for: 0.0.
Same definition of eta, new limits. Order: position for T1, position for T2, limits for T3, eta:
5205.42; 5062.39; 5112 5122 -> 2.2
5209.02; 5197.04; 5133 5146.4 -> 0.0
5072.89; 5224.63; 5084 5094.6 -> 1.6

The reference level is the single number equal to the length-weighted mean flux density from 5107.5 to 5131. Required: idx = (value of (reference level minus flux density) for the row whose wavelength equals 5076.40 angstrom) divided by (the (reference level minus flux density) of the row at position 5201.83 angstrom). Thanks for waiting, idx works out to 0.2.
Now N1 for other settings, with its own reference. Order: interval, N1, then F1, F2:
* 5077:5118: -0.30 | -0.02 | 0.28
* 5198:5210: -0.22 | 0.01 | 0.23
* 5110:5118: -0.22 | -0.05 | 0.17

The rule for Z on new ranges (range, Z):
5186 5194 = 9.8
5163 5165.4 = 9.7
